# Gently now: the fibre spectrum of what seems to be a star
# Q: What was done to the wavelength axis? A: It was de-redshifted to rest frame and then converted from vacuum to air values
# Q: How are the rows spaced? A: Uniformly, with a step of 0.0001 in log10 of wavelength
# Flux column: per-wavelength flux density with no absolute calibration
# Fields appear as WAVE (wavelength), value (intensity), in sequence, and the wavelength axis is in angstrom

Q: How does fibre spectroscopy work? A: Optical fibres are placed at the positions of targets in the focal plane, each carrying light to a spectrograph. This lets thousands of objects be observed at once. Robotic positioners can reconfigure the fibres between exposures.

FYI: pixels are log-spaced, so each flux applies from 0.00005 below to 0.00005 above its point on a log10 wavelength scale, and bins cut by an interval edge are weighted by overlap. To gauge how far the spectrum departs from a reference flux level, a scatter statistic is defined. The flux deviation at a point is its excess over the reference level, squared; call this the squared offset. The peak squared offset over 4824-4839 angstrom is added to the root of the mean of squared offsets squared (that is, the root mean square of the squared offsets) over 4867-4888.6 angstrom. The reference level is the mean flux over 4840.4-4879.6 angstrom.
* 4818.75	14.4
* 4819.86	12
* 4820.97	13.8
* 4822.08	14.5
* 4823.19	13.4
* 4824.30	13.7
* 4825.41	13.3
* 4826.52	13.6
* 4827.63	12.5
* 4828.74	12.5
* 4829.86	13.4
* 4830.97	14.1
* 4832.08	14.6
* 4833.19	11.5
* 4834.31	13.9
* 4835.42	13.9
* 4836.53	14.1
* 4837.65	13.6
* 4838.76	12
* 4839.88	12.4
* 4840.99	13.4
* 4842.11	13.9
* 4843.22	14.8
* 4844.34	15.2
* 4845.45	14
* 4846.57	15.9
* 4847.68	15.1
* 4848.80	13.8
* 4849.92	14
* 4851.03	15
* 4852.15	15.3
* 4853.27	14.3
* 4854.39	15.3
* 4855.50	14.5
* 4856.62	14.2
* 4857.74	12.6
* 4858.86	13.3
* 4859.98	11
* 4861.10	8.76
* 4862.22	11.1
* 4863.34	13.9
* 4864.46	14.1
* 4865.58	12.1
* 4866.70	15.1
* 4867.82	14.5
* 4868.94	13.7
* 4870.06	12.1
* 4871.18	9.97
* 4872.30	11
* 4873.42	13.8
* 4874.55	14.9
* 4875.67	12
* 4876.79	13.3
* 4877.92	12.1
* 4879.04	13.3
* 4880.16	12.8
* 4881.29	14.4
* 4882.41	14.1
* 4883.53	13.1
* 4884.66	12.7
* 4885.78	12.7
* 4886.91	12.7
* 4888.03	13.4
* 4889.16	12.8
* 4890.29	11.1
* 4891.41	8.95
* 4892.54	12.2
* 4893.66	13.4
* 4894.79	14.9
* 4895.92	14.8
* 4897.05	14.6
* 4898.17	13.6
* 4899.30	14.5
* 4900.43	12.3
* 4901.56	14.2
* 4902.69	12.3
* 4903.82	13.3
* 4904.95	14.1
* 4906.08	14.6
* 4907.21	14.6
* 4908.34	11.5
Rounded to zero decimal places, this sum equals 7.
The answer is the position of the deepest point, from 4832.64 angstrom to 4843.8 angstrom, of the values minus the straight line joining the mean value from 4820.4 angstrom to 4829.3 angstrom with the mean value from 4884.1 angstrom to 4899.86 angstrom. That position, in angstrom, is 4833.19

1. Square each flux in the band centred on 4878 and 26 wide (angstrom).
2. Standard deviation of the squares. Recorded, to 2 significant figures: 32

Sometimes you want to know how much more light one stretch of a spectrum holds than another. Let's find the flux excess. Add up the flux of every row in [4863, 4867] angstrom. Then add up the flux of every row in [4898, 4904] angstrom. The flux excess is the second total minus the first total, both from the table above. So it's 25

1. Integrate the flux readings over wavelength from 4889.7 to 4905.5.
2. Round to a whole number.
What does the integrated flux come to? 208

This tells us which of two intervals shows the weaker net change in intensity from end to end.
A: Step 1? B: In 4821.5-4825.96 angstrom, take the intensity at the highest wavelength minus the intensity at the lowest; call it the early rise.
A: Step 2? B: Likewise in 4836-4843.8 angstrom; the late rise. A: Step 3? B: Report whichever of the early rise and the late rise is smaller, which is -1.2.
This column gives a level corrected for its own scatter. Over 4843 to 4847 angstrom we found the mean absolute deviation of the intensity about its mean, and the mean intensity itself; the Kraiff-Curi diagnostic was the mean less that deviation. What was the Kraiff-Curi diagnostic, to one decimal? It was 14.4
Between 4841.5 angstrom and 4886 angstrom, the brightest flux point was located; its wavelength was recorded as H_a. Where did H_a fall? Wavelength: 4846.57 angstrom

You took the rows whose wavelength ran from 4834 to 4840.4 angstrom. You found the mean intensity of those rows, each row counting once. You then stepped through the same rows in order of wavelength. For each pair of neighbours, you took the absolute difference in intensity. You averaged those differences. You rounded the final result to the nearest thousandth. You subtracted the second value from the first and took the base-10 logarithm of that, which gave 1.106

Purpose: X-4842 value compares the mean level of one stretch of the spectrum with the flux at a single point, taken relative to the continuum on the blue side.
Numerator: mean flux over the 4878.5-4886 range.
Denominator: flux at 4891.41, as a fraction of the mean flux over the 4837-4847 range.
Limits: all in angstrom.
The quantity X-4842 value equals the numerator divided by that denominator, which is 20.7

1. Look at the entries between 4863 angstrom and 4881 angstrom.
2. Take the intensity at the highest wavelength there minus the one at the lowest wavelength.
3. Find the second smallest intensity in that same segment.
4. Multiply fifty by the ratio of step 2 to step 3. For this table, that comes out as -5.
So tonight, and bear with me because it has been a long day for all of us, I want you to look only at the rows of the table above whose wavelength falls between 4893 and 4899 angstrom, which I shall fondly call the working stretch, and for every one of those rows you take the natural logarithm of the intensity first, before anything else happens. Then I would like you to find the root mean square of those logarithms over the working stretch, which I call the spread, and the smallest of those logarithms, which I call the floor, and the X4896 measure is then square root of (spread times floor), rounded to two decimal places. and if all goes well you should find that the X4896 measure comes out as 2.63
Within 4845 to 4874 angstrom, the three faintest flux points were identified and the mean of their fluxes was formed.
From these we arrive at 9.9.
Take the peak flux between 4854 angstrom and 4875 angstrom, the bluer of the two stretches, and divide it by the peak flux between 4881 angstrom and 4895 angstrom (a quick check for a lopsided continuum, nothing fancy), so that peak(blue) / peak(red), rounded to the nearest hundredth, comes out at 1.03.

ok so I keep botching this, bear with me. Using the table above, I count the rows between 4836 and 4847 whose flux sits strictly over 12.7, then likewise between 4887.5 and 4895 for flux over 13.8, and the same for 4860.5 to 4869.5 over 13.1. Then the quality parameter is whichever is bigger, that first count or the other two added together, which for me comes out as 8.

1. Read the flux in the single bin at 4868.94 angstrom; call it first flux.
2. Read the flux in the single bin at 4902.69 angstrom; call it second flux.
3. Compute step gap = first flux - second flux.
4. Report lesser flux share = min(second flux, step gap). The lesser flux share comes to 1.4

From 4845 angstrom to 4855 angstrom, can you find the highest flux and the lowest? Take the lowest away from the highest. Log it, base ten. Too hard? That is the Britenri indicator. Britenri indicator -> 0.3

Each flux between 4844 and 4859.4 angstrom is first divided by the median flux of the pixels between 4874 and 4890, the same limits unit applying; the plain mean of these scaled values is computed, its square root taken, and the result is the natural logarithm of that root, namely 0.055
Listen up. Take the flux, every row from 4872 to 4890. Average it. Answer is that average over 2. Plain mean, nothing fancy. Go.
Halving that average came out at 6.53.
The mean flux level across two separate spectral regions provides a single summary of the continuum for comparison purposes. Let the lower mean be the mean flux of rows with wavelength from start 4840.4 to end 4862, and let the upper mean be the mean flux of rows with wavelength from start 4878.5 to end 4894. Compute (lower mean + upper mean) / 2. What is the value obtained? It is 13.3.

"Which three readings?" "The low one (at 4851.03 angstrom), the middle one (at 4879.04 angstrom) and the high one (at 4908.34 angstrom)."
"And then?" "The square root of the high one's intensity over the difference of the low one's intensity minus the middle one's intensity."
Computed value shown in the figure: 2.6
